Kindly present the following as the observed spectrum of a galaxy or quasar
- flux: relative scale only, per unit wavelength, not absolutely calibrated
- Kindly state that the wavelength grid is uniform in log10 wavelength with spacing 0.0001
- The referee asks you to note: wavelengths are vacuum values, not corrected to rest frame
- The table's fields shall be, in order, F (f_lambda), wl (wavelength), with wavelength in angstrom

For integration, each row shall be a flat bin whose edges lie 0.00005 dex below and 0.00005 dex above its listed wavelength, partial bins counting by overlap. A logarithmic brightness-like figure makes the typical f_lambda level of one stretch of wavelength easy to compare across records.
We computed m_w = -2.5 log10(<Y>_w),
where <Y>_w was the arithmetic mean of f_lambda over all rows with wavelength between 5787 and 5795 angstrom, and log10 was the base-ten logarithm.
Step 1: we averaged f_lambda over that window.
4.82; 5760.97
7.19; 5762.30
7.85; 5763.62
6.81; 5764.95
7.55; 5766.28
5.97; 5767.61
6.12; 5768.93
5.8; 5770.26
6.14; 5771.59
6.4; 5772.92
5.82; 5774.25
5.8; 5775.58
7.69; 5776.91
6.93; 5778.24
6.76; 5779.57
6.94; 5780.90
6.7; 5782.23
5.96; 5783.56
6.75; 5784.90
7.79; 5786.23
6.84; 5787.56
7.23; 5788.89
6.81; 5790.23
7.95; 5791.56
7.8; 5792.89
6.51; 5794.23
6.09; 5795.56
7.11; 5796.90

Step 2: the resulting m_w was -2.14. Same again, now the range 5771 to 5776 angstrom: -1.95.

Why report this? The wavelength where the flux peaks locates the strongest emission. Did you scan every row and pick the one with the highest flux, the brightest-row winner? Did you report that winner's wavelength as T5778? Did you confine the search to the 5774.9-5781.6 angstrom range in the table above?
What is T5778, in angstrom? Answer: 5776.91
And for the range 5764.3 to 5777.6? 5776.91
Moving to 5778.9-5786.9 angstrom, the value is 5786.23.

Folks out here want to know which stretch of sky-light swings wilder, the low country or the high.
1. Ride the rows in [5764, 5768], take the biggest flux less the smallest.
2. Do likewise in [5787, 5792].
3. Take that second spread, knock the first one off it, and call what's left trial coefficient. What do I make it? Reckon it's -0.44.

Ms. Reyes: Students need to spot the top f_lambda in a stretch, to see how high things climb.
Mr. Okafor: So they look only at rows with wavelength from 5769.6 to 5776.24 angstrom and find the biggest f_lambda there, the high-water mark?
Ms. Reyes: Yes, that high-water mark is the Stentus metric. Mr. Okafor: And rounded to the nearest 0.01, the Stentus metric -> 6.40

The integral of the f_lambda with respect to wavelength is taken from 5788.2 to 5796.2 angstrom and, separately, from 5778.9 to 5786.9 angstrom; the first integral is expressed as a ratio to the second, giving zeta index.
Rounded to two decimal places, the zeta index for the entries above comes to 1.04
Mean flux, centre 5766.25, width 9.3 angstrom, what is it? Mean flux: 6.8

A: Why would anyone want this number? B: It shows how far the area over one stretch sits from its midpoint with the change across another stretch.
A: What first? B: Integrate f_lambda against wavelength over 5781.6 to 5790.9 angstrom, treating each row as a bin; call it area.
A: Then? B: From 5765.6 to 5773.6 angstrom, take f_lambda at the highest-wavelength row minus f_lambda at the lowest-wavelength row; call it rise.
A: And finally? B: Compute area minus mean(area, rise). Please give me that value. 33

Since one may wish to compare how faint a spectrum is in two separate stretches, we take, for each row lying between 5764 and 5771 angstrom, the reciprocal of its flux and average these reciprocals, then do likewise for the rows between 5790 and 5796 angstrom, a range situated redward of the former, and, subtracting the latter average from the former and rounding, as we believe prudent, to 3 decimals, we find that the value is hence 0.013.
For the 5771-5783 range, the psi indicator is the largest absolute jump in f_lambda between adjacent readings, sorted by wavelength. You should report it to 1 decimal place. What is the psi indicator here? 1.9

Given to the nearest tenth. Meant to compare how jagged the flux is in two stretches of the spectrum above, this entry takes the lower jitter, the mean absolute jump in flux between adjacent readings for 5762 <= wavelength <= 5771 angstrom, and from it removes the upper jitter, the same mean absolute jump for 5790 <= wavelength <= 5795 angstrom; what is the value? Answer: -0.1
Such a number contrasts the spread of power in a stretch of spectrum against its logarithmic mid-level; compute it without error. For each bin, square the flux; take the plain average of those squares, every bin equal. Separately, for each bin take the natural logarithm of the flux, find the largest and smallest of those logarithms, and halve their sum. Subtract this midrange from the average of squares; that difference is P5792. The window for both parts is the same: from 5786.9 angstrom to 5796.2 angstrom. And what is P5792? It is 48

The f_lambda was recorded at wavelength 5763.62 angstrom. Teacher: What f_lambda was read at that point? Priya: 7.85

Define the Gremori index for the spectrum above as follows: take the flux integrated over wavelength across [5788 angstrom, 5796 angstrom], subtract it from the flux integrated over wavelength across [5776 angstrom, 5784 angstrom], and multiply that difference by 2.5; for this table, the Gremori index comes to -5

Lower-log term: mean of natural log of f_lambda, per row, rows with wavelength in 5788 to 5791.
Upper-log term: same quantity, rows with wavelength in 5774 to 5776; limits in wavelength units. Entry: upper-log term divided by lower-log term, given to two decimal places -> 0.90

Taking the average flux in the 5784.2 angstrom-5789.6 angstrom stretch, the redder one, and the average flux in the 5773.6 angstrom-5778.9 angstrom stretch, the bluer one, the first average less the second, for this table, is 0.6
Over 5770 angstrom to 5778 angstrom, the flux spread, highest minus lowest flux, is 1.89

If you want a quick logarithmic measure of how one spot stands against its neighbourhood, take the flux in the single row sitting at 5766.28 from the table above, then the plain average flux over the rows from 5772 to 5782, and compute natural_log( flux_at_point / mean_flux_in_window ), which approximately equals 0.13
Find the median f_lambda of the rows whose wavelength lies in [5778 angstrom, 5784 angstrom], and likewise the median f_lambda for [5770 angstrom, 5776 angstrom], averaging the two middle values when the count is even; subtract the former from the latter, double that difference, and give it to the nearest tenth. -1.9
